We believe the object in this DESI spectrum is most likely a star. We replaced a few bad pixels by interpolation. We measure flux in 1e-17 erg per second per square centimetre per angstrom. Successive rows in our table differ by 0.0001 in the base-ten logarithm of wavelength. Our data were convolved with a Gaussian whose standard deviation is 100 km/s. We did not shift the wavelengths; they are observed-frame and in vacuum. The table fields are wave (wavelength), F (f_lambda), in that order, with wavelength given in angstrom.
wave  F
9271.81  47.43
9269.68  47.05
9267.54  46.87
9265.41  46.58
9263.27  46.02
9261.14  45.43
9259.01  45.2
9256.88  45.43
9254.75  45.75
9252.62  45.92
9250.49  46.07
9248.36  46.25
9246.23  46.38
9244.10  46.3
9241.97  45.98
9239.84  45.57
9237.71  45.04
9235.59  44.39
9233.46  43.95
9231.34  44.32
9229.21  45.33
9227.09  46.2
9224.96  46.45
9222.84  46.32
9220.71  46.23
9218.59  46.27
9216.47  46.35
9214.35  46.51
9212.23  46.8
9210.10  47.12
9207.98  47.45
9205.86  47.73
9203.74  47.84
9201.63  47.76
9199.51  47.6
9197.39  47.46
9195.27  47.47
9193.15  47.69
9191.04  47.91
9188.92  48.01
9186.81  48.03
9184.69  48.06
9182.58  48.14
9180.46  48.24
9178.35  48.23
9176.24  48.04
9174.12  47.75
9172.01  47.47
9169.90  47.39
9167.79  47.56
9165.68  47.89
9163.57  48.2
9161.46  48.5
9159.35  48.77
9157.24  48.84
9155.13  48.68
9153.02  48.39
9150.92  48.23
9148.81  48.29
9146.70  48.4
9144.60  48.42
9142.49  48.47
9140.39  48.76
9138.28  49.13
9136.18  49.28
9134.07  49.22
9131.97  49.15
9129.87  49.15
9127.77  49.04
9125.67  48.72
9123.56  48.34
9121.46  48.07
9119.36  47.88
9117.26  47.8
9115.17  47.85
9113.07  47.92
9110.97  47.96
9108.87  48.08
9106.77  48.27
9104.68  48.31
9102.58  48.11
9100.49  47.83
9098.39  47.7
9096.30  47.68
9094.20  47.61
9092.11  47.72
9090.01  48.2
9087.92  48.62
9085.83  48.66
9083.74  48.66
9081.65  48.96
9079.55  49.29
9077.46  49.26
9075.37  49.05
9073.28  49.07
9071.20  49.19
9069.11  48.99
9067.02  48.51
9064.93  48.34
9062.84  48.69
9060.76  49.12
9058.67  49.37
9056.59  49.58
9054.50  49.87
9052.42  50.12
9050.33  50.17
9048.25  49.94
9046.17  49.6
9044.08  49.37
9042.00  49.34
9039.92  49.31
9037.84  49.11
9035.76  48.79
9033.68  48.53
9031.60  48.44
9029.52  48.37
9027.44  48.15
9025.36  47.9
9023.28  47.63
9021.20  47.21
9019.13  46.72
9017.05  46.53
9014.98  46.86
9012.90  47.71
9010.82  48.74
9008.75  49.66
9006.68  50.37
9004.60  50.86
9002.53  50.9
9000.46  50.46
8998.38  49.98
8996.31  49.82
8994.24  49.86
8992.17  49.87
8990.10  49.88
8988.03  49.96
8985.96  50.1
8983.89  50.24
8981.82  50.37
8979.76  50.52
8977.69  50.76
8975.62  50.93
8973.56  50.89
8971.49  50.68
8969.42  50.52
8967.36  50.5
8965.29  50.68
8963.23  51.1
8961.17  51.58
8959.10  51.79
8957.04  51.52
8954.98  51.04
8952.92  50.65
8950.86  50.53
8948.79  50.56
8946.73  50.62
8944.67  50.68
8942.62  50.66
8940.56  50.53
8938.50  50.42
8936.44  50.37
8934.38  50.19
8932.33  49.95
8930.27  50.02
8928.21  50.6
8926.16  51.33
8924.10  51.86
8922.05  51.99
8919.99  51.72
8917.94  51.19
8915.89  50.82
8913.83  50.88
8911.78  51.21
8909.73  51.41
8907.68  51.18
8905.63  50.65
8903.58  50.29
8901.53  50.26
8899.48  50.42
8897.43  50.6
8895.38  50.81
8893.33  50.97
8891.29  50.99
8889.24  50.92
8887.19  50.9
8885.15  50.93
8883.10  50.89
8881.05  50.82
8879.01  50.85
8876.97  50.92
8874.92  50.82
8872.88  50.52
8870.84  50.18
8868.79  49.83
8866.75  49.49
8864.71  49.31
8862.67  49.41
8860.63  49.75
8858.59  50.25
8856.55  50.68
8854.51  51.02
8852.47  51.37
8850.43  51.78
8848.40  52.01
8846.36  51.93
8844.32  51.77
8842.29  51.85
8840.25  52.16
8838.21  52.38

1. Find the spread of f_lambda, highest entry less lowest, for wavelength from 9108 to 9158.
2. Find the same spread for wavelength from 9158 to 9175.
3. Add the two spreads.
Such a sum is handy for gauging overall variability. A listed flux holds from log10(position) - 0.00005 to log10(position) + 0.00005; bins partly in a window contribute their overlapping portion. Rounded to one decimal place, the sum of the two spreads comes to 2.9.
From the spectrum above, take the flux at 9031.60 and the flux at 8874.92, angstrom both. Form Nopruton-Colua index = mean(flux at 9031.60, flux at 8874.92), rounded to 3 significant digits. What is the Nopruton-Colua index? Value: 49.6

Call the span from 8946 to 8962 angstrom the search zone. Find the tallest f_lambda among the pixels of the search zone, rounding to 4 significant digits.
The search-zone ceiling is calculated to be 51.79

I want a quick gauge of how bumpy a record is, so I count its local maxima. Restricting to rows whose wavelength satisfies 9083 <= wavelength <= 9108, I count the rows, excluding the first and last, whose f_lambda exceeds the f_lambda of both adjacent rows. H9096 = 1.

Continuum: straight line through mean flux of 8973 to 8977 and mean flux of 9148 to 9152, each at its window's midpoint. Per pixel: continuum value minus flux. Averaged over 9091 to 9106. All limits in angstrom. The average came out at 1.2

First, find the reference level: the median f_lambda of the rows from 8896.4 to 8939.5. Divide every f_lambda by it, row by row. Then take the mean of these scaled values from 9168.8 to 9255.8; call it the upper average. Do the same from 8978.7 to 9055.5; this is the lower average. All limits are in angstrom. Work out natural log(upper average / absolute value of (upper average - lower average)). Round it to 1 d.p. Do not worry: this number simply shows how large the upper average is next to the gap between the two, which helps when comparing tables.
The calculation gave 2.9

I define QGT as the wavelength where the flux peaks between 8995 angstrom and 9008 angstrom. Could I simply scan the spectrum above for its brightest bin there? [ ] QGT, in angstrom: 9002.53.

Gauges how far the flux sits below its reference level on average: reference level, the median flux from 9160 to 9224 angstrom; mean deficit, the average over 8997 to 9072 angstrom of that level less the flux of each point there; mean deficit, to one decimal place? -1.2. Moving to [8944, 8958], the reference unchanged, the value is -3.1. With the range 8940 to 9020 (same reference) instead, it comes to -2.4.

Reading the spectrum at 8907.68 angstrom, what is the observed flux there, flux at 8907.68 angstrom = 51.18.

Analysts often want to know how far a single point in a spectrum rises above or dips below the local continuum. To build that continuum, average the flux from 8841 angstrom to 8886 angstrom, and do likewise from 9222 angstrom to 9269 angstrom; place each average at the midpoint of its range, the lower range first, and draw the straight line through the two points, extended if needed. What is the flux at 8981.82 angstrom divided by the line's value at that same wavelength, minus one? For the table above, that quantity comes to 0.024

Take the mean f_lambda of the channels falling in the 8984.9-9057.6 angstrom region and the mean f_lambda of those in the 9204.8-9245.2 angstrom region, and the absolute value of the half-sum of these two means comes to 47.6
